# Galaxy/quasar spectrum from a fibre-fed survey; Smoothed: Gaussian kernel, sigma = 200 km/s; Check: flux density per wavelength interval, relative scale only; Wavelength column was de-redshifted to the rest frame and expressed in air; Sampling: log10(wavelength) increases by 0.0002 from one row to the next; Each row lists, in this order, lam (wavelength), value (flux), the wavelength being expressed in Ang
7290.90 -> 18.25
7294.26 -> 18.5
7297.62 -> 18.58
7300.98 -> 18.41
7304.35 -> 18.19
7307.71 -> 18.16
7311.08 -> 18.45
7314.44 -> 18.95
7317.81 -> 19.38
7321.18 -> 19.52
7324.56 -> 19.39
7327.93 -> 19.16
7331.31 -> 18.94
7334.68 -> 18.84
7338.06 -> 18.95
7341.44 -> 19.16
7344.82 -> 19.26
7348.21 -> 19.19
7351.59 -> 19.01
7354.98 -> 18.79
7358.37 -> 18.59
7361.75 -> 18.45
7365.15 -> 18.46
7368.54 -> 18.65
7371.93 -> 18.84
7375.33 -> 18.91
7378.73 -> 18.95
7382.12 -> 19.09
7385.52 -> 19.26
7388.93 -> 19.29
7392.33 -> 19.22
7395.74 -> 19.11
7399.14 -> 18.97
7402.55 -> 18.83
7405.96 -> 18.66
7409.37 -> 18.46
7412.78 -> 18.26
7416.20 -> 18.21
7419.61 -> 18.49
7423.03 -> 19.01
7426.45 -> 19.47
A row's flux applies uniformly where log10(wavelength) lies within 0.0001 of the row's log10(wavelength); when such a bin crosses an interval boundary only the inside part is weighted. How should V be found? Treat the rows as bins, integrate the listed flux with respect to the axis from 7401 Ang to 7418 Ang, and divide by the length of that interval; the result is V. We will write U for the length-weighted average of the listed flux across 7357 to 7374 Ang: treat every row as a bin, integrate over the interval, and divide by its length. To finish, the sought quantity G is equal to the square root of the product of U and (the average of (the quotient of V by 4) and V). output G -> 14.7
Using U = 18.6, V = 18.49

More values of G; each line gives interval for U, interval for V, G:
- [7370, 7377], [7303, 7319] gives 14.8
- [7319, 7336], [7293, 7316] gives 14.9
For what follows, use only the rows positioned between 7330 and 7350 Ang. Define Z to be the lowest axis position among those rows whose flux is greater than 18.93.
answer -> 7331.31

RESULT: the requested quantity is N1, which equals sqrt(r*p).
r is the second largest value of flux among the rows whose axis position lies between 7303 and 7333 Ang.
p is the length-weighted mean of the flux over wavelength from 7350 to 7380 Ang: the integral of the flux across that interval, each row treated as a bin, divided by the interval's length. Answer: 19.06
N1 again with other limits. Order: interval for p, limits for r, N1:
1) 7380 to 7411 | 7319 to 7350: 19.19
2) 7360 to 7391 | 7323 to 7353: 19.07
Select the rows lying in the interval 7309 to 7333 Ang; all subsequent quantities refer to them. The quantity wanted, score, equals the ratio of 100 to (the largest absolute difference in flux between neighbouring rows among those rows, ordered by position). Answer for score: 200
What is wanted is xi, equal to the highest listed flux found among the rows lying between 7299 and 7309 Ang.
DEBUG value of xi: 18.41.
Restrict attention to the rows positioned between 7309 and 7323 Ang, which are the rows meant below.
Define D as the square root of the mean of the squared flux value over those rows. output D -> 19.1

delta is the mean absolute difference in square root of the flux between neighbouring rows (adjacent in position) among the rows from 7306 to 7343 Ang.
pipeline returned 0.0271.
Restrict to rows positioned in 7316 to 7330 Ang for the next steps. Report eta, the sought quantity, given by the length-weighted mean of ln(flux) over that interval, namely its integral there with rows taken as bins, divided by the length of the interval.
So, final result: 2.961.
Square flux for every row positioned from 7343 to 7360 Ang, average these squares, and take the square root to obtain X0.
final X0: 19.0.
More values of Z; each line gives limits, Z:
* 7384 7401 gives 7385.52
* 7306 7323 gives 7314.44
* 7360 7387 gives 7378.73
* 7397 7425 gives 7399.14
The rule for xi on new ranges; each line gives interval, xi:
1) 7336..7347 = 19.26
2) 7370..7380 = 18.95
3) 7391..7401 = 19.22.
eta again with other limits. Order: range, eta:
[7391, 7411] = 2.938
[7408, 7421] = 2.910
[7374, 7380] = 2.939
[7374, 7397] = 2.950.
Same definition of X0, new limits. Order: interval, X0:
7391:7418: 18.7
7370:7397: 19.1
